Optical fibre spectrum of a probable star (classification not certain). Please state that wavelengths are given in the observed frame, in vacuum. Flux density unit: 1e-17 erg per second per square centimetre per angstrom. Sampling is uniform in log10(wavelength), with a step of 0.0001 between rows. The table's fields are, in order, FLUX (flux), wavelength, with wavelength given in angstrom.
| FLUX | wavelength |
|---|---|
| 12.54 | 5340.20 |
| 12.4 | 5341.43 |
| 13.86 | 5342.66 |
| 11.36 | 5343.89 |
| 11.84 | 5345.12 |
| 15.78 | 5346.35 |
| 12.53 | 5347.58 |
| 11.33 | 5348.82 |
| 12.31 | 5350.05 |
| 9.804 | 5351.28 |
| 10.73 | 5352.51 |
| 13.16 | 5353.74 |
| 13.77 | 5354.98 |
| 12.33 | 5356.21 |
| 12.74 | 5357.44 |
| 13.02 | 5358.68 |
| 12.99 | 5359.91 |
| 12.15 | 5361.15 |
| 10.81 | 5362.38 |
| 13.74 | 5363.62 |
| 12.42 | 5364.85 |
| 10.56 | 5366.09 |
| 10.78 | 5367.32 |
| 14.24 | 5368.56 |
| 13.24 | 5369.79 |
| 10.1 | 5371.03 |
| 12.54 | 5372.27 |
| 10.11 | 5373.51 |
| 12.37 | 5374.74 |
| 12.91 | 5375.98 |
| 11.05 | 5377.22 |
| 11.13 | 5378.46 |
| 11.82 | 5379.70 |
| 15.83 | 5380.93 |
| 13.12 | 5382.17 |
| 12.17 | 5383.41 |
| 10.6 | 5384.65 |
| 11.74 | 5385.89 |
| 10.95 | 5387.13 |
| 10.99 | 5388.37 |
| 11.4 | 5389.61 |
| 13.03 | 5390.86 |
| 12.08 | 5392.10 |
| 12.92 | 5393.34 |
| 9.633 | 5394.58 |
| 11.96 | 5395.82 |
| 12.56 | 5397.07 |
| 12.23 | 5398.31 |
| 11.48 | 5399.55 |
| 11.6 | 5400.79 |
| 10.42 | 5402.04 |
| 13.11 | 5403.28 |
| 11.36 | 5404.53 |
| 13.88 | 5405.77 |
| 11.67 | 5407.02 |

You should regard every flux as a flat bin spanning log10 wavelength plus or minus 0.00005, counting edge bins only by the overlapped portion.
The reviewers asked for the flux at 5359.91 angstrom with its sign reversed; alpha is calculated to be -13.0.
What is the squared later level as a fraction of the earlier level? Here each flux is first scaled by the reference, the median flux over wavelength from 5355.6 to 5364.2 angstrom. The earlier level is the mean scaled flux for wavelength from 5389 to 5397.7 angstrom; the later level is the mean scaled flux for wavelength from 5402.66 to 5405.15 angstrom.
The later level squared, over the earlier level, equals 0.98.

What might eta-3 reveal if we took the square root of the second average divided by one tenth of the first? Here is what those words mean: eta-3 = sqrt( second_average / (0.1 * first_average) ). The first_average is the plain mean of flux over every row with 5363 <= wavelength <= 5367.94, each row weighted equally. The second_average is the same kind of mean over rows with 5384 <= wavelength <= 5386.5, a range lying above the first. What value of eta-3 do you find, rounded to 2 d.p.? 3.07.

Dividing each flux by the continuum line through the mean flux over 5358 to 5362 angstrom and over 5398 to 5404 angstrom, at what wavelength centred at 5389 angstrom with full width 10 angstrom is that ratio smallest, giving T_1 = 5384.65 angstrom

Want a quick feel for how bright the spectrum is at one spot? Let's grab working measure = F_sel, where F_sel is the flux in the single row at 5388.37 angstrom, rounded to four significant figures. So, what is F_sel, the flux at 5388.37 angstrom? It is 10.99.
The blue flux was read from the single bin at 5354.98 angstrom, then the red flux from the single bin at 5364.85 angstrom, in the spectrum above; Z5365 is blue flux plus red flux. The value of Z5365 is 26.2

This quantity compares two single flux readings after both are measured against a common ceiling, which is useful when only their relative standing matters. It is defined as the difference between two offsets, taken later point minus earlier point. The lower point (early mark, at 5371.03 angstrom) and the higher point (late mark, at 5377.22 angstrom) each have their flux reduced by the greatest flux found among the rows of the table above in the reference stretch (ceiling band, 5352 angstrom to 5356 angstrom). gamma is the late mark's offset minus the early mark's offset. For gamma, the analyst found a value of 1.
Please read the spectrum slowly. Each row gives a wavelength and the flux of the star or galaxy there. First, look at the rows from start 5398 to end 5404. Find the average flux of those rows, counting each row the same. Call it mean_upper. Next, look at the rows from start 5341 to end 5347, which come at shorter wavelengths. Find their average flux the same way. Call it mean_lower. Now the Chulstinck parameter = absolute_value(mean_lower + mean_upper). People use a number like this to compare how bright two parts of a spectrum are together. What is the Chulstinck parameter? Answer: 24.8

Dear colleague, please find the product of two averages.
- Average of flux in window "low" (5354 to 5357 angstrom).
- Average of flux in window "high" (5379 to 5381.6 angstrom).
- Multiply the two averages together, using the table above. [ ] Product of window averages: 180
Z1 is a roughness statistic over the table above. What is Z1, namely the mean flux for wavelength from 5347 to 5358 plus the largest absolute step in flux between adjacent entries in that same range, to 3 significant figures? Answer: 14.6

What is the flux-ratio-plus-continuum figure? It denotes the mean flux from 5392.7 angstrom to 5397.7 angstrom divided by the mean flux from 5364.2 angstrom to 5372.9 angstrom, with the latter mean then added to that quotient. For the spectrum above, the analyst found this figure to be 13.0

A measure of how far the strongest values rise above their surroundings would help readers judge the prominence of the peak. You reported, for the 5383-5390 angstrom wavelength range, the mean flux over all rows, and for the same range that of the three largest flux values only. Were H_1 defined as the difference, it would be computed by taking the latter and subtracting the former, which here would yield 0.5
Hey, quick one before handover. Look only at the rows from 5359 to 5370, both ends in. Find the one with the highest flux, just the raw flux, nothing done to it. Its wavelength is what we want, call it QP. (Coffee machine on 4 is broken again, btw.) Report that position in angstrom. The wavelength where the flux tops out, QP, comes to 5368.56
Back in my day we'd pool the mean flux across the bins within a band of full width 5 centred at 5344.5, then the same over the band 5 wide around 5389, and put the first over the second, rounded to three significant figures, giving 1.14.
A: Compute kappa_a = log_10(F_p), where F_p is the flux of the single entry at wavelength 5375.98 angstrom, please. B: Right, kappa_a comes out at 1.11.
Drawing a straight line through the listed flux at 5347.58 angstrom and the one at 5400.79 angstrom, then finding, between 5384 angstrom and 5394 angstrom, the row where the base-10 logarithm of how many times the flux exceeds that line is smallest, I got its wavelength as 5384.65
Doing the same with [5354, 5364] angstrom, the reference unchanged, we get 5362.38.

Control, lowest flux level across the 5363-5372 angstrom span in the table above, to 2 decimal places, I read 10.10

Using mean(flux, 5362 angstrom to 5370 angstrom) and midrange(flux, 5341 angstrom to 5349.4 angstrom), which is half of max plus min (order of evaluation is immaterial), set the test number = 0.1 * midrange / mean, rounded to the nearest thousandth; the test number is 0.111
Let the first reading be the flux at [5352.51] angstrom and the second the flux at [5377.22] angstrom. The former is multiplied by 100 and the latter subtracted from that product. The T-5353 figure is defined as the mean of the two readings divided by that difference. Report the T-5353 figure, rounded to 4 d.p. 0.0103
